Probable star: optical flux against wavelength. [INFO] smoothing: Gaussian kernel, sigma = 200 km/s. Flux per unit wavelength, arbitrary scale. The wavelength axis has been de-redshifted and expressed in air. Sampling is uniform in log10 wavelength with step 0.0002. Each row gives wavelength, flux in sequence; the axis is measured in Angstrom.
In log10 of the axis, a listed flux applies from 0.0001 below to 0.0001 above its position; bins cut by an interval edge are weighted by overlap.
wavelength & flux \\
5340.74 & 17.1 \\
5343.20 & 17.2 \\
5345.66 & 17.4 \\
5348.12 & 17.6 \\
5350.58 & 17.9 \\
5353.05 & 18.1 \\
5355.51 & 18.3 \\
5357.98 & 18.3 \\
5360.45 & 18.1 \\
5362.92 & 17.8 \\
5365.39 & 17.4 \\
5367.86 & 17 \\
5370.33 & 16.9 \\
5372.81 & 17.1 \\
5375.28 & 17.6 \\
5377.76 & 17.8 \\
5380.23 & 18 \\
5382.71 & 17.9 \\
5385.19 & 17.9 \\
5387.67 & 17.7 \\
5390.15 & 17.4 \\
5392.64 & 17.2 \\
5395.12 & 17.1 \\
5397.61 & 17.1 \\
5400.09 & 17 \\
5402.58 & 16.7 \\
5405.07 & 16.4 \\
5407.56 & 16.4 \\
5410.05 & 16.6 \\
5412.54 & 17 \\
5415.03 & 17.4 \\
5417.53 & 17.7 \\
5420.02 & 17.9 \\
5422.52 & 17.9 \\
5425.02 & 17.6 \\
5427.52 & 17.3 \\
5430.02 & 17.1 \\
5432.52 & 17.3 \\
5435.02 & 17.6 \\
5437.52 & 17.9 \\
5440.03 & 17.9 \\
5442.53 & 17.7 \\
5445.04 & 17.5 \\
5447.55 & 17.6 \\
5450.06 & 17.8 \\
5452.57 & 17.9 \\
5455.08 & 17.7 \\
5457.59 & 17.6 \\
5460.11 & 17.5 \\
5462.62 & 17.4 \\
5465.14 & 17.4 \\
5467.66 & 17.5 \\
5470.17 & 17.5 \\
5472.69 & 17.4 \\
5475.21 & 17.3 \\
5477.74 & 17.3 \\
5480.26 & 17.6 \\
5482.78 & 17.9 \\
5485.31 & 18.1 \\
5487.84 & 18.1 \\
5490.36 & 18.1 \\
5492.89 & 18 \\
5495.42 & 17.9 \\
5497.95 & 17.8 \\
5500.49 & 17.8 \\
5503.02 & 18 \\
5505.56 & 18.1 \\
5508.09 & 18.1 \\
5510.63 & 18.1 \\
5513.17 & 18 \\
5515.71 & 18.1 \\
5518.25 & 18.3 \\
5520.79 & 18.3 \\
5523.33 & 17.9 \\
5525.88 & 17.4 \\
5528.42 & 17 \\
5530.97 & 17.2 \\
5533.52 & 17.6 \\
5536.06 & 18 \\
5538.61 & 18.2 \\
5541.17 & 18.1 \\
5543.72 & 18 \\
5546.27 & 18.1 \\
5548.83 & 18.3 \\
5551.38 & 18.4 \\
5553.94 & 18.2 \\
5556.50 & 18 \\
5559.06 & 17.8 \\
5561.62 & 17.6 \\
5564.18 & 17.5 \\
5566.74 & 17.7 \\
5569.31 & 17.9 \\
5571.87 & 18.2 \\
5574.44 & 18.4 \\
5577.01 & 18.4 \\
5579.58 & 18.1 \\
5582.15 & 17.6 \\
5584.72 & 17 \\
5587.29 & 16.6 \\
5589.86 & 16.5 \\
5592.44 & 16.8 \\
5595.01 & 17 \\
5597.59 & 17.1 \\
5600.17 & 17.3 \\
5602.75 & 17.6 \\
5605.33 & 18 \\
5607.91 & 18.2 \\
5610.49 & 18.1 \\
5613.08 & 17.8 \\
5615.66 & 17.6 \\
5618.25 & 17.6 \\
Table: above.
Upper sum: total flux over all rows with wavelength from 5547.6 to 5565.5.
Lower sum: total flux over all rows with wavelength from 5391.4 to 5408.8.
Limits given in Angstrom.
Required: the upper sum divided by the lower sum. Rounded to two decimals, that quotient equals 1.07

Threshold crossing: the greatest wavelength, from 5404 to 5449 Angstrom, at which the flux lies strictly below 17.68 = 5447.55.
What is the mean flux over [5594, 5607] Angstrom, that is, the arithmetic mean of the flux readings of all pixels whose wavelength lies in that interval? 17.4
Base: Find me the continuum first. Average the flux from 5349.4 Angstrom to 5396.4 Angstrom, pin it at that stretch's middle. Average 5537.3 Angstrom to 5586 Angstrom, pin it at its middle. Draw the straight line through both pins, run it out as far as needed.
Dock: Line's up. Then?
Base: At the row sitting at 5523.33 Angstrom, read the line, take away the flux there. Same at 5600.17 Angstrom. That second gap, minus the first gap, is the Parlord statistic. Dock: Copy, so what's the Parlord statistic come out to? 0.7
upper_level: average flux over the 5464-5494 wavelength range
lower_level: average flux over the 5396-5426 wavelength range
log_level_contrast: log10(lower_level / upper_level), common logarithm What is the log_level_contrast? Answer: -0.014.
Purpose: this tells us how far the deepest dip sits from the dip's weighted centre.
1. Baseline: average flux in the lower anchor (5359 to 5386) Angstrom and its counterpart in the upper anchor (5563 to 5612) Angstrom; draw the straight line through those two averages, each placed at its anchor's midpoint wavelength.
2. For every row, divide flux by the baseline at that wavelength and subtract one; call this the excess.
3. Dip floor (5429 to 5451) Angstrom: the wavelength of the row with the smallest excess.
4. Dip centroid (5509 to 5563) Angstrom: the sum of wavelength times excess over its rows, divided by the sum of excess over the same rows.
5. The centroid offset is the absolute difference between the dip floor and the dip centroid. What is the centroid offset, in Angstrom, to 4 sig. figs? 107.0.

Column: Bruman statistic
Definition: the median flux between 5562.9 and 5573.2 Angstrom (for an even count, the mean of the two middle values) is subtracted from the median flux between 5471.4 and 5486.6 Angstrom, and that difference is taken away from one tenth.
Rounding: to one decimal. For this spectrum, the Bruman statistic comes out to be 0.4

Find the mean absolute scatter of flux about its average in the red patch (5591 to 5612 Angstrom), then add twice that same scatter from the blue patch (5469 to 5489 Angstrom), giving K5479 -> 1.0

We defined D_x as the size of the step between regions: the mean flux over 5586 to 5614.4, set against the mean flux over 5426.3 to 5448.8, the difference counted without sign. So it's 0.18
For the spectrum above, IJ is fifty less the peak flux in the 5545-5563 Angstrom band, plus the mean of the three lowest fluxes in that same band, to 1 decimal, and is 49.4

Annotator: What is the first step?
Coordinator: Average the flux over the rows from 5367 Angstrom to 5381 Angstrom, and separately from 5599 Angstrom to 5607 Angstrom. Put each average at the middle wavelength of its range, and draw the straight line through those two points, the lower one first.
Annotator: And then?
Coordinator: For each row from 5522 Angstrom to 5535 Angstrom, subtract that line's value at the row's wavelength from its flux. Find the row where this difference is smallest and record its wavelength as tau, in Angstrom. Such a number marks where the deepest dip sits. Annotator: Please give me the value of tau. 5528.42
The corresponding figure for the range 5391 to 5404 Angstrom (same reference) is 5402.58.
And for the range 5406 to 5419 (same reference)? 5407.56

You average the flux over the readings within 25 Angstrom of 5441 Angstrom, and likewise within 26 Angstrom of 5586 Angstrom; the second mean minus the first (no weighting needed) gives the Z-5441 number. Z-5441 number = -0.03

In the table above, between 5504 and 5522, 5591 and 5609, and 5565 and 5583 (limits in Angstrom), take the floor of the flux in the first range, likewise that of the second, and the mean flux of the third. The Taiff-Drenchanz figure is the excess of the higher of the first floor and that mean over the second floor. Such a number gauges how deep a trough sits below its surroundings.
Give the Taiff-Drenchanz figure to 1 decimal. 1.2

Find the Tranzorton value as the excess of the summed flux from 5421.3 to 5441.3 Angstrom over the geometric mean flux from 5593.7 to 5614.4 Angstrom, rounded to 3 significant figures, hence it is 123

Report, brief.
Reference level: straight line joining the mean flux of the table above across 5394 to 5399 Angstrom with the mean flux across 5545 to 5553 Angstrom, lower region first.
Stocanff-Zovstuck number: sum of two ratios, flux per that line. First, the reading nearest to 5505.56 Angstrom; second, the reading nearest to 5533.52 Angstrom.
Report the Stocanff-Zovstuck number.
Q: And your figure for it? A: 1.98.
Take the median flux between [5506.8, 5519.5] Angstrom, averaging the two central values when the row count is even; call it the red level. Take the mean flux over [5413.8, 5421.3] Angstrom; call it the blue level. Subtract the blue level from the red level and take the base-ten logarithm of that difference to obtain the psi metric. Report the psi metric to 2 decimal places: -0.36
